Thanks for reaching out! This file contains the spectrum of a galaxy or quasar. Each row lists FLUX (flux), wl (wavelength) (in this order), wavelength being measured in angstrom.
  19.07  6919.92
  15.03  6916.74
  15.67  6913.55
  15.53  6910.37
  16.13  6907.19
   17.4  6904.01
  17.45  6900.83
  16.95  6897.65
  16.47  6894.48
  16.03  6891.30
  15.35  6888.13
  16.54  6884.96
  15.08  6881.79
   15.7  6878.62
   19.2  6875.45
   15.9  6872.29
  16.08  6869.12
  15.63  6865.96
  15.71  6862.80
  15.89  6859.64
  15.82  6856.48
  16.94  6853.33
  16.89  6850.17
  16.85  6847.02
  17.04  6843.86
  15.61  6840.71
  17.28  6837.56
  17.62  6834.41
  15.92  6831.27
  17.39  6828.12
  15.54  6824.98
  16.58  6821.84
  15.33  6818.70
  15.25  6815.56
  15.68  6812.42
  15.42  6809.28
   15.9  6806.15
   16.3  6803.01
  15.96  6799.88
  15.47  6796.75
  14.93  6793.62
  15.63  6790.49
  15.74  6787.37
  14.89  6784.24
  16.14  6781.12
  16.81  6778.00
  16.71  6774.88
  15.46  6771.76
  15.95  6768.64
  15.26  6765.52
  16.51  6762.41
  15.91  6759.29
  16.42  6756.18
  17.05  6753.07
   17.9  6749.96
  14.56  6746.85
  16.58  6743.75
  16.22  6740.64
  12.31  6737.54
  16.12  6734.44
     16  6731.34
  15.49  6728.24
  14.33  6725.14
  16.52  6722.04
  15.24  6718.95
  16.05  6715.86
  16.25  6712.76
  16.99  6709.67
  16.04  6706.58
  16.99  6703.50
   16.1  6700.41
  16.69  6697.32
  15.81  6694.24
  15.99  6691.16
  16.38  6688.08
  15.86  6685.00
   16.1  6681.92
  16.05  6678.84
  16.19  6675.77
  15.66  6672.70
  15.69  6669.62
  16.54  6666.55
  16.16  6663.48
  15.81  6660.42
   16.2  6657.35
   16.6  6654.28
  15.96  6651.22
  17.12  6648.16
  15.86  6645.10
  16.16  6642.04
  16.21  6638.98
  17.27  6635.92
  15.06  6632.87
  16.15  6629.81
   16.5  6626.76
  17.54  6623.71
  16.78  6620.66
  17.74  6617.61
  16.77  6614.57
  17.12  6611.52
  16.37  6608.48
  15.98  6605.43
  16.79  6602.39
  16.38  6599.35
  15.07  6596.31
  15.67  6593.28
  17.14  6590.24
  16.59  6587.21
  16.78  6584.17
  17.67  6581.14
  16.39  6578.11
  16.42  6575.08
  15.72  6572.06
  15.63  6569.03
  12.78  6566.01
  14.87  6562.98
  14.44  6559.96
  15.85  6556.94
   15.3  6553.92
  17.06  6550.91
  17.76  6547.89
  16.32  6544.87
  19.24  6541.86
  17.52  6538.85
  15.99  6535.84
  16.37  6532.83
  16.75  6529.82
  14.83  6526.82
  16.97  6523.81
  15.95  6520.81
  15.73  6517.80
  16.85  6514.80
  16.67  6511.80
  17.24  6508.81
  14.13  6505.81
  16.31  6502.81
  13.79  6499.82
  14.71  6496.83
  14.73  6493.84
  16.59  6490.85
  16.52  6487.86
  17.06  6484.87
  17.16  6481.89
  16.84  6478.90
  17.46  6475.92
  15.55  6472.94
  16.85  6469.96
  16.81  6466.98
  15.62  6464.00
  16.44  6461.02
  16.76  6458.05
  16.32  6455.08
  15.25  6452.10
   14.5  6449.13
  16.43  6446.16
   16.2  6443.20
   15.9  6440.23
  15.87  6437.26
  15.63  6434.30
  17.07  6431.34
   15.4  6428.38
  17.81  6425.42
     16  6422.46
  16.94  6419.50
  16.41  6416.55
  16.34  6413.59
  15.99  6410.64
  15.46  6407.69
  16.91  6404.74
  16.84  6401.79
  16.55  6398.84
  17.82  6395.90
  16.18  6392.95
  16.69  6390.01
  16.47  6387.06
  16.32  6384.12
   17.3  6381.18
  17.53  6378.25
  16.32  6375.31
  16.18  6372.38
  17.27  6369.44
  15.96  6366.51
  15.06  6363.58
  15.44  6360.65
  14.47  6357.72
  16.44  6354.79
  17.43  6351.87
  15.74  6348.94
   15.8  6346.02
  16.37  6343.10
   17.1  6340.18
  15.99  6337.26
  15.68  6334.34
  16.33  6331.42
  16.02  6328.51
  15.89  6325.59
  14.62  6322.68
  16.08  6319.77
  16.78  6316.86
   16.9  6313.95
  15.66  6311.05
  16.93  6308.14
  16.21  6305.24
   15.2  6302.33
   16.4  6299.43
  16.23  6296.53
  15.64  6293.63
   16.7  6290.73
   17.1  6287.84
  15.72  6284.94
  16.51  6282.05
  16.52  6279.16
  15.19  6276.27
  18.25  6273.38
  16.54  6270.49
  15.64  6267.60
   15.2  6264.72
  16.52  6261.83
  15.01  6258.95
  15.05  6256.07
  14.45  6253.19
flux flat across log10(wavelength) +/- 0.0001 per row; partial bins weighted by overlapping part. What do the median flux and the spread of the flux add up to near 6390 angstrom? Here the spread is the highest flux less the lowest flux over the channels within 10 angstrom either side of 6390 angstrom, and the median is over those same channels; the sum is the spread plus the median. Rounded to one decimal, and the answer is 18.2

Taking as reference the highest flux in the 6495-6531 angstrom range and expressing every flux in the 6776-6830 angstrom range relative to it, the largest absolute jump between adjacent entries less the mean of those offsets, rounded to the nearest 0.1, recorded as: 3.3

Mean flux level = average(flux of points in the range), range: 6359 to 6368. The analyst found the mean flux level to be 15.5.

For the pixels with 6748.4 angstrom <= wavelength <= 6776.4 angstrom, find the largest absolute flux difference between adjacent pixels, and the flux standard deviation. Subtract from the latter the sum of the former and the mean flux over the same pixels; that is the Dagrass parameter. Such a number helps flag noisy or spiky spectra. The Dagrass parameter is -16.8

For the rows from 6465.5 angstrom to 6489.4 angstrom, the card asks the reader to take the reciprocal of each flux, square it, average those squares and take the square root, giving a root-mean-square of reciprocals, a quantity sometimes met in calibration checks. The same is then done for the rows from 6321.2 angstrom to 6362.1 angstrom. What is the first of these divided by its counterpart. 0.95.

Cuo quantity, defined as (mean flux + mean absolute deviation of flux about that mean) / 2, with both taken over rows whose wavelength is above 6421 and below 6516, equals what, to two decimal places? 8.47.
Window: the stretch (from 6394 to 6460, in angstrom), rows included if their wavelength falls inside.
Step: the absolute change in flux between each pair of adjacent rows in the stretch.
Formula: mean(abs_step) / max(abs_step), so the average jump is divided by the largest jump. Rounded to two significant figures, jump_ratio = 0.35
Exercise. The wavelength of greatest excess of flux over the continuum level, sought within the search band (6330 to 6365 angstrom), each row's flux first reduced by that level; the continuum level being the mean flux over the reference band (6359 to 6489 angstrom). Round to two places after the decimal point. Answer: 6351.87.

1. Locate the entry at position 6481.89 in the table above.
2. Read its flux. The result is 17.16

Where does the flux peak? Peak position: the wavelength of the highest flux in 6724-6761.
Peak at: 6749.96 angstrom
